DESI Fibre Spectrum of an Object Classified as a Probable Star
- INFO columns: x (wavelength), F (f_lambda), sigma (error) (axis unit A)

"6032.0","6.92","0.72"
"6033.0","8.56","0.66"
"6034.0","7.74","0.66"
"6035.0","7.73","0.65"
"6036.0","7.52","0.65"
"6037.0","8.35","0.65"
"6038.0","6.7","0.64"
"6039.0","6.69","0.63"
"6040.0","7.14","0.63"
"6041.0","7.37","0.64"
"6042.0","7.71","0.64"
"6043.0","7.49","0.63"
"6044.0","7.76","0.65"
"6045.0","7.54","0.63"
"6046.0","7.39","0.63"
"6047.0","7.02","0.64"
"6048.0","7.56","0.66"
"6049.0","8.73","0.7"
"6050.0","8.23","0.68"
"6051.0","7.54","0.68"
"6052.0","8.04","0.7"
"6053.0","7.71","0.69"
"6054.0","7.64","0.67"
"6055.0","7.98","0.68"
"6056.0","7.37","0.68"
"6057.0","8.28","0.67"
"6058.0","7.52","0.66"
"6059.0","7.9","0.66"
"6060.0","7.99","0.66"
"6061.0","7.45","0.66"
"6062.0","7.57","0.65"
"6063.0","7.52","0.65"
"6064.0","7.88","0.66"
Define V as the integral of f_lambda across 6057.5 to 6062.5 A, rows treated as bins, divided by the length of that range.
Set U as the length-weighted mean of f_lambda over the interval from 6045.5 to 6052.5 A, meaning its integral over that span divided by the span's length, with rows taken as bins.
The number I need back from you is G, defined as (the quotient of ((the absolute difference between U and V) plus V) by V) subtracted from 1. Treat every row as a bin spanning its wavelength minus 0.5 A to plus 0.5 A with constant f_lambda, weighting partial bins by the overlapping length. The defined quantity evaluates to -0.01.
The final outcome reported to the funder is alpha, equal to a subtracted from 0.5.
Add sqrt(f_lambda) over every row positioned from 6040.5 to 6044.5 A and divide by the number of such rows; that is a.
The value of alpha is -2.25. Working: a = 2.75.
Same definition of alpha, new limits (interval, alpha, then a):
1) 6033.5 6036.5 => -2.27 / 2.77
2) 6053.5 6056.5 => -2.27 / 2.77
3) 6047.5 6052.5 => -2.33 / 2.83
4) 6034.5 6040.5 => -2.21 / 2.71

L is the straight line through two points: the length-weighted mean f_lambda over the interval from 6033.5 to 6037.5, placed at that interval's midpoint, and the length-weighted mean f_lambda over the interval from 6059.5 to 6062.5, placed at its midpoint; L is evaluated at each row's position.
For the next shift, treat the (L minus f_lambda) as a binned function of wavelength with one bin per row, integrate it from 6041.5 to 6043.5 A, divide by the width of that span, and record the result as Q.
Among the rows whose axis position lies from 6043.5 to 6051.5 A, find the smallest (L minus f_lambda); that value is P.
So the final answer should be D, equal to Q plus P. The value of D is -0.8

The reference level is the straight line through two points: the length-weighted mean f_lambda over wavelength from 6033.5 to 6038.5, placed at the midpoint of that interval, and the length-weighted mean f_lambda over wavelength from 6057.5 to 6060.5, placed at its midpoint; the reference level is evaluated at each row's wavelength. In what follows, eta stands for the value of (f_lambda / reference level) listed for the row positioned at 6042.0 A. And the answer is 1.01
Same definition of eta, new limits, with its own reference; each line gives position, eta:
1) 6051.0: 0.97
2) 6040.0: 0.93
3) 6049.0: 1.13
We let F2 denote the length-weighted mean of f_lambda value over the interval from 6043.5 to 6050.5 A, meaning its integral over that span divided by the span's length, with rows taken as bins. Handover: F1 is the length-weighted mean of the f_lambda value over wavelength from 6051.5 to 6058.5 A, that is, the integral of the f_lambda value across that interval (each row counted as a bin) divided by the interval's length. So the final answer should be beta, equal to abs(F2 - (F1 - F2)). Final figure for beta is 7.7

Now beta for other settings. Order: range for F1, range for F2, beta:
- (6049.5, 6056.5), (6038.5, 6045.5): 7.0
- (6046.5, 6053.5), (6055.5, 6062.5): 7.6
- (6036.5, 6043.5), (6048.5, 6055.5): 8.6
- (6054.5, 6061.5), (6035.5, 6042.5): 6.9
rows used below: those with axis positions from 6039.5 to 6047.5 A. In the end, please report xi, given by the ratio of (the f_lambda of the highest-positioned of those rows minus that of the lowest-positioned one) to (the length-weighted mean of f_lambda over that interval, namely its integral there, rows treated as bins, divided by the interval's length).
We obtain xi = -0.02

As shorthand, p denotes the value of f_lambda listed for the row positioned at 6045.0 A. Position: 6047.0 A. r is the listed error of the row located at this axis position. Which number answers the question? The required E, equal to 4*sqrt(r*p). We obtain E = 8.8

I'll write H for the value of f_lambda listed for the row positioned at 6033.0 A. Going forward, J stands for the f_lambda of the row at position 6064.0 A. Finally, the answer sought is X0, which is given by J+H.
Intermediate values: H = 8.56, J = 7.88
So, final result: 16.4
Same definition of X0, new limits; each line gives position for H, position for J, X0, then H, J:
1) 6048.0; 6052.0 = 15.6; 7.56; 8.04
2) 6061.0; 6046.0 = 14.8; 7.45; 7.39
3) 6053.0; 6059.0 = 15.6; 7.71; 7.9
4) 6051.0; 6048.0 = 15.1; 7.54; 7.56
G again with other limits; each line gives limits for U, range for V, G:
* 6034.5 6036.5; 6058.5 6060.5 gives -0.04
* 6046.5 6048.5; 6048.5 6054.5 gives -0.09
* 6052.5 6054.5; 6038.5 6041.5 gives -0.09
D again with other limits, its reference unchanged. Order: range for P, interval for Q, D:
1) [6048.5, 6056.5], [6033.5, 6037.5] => -1.0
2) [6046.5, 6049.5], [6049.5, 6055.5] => -1.1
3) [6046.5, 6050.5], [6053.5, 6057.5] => -1.1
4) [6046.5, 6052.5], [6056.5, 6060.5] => -1.2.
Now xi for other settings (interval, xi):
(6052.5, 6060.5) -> 0.04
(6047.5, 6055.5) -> 0.05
